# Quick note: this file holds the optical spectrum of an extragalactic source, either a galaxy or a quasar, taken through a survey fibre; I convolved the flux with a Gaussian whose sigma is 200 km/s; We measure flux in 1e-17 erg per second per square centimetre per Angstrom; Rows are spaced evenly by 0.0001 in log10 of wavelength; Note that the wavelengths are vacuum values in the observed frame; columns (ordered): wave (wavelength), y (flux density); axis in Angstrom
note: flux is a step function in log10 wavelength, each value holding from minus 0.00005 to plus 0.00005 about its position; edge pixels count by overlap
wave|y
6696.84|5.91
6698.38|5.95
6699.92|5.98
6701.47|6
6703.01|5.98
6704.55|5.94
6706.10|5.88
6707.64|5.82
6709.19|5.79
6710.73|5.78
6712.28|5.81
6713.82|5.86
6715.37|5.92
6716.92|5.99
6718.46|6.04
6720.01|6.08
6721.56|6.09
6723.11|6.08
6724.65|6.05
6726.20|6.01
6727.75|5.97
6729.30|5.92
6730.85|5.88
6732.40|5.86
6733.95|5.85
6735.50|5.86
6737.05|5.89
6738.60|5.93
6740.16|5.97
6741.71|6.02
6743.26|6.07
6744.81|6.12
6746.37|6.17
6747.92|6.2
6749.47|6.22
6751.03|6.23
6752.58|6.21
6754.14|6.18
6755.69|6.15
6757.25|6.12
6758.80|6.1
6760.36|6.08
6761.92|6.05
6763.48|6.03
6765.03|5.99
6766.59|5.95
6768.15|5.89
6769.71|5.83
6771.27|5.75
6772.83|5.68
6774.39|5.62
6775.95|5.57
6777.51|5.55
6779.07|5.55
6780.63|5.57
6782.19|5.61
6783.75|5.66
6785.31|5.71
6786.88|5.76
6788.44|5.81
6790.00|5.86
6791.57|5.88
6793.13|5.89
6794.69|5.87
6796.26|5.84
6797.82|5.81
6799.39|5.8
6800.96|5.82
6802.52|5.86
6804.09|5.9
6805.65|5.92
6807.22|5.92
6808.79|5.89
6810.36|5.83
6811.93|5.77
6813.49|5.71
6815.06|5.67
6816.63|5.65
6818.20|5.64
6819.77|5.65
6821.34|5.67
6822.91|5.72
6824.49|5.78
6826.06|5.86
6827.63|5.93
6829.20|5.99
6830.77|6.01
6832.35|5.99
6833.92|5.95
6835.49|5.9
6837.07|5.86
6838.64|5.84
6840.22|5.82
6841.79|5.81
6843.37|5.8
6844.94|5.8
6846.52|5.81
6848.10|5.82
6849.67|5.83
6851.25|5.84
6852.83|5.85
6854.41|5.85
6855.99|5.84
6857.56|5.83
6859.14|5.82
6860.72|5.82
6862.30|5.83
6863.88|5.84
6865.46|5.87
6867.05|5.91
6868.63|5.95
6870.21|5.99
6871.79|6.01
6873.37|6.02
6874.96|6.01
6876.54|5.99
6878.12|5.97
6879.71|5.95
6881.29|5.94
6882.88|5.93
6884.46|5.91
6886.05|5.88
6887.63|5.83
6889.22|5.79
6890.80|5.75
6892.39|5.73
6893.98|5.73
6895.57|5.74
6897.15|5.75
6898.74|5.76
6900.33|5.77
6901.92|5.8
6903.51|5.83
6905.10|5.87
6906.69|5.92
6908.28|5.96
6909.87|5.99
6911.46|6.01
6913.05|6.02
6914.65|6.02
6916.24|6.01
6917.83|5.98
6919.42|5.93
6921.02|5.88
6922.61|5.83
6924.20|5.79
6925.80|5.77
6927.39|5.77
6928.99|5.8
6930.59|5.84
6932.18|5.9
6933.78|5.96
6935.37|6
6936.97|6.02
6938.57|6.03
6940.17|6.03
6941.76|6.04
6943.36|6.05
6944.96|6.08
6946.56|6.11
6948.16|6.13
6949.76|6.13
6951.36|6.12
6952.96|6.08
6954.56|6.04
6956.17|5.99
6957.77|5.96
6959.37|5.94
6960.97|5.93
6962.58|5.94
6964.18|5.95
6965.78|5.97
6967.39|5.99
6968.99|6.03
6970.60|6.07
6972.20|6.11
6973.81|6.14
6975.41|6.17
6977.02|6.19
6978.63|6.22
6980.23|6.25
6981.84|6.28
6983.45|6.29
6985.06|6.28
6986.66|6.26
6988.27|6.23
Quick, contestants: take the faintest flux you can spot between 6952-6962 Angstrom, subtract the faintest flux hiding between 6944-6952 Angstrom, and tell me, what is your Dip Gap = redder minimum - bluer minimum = -0.15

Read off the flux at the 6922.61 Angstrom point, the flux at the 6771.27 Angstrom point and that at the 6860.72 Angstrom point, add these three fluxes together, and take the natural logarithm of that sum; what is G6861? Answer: 2.856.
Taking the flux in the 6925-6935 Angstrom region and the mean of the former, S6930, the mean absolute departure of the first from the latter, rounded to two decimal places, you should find 0.06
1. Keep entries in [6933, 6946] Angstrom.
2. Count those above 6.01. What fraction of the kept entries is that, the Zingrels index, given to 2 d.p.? 0.75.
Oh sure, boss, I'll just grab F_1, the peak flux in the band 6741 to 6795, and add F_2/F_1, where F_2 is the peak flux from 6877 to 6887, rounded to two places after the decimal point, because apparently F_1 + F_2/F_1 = 7.19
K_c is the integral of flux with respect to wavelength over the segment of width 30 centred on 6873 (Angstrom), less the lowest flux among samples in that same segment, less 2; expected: 170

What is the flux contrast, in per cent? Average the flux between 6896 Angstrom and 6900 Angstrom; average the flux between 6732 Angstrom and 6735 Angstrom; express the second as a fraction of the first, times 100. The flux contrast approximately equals 102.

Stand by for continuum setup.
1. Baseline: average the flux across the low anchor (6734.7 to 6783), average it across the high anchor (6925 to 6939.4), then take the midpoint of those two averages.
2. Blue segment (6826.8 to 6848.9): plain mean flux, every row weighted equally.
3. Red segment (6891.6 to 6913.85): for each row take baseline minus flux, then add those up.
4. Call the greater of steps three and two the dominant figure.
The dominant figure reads 5.88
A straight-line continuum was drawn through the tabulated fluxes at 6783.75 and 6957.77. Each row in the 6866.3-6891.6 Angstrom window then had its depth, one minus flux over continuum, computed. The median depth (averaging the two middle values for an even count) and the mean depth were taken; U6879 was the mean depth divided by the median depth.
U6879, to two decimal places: 0.87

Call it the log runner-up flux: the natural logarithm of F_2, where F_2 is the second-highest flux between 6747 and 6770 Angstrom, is 1.83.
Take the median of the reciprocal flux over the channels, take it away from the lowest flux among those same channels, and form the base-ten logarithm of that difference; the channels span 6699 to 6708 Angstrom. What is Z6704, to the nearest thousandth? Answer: 0.752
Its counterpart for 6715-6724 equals 0.760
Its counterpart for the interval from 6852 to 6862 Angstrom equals 0.752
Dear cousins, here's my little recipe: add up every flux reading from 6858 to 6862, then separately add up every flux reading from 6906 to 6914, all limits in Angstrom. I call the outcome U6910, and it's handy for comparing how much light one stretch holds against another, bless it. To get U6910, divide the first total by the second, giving 0.4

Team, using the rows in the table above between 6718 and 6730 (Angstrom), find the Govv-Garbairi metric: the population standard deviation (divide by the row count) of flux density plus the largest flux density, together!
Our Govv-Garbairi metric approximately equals 6.15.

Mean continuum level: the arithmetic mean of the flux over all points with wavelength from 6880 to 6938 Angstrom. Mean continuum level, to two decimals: 5.87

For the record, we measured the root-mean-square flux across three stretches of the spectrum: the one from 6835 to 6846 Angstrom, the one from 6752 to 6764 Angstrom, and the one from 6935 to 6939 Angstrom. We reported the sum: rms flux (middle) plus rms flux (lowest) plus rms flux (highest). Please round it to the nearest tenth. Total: 18.0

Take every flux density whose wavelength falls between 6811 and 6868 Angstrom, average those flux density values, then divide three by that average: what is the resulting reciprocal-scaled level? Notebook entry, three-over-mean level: 0.515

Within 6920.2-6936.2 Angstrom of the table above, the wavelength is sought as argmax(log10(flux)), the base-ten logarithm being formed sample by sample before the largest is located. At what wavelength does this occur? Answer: 6935.37 Angstrom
